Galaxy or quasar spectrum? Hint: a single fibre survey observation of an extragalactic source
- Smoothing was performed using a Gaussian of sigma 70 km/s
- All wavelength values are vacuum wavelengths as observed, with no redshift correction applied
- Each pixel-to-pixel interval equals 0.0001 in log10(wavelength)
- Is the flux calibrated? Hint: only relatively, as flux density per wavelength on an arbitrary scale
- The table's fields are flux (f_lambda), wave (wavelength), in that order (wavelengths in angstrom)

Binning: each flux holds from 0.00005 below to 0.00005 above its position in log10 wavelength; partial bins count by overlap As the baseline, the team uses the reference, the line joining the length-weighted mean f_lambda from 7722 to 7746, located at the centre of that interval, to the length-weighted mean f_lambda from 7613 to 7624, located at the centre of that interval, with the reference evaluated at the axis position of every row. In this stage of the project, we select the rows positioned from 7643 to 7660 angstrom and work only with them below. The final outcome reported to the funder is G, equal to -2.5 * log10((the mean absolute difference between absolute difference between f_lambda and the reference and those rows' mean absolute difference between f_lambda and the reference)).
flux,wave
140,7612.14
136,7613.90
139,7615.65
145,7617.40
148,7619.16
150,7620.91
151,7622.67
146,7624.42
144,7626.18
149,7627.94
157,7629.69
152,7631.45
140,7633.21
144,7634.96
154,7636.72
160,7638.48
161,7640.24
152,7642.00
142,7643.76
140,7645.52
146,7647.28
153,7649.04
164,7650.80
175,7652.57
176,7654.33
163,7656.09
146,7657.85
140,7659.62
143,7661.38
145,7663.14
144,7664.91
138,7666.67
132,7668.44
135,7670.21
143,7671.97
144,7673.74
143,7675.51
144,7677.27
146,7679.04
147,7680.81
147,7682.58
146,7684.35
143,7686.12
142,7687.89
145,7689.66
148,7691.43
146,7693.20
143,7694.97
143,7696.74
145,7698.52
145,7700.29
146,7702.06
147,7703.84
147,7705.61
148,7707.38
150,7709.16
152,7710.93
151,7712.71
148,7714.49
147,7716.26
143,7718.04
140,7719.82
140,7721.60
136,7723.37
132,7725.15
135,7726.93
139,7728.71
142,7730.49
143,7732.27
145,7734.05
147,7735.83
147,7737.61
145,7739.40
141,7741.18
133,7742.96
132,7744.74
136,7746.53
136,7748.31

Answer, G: -2.57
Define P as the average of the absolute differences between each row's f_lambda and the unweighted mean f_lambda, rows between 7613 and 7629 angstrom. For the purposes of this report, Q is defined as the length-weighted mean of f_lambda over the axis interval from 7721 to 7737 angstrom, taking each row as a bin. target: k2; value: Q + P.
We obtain 144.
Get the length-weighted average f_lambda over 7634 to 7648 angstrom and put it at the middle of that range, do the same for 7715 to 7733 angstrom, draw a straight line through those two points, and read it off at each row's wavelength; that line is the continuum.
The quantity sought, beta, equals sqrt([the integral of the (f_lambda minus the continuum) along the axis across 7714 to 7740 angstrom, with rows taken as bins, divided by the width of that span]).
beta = 1.51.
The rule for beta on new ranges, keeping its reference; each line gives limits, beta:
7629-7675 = 0.96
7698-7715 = 2.44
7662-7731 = 0.57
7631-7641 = 1.10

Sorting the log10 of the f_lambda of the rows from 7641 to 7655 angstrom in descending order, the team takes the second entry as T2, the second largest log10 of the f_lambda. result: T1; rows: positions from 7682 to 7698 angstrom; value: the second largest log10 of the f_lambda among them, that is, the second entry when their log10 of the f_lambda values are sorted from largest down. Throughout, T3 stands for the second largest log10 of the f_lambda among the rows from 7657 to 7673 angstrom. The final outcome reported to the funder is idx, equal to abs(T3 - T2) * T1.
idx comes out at 0.18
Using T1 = 2.167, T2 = 2.24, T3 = 2.16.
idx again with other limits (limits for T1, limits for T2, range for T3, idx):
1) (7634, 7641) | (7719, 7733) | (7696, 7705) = 0.03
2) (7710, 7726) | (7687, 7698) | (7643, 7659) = 0.17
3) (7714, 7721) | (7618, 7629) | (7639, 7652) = 0.07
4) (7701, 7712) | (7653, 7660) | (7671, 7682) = 0.10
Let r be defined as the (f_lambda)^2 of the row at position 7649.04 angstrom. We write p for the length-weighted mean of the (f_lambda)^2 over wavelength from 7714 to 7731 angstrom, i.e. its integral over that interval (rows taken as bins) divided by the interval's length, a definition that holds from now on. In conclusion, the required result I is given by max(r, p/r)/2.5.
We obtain 9364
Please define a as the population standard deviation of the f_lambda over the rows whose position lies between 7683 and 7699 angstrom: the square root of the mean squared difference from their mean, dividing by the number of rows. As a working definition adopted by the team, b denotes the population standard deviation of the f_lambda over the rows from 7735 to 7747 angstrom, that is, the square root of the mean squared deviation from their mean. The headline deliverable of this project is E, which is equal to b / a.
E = 3.3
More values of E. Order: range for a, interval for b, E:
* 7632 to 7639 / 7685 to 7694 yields 0.3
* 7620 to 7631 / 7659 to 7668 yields 0.6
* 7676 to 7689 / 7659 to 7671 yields 2.4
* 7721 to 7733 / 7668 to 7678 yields 1.3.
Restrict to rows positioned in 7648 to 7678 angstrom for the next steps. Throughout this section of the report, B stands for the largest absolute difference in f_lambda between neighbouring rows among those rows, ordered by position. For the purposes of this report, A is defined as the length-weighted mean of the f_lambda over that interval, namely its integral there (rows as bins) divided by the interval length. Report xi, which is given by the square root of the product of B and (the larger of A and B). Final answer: 50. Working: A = 149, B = 17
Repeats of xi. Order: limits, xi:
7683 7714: 21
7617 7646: 42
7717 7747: 33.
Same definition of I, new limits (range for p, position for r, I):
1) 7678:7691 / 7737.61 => 8644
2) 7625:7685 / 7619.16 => 8762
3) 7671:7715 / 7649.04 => 9364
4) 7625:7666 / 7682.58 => 8644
